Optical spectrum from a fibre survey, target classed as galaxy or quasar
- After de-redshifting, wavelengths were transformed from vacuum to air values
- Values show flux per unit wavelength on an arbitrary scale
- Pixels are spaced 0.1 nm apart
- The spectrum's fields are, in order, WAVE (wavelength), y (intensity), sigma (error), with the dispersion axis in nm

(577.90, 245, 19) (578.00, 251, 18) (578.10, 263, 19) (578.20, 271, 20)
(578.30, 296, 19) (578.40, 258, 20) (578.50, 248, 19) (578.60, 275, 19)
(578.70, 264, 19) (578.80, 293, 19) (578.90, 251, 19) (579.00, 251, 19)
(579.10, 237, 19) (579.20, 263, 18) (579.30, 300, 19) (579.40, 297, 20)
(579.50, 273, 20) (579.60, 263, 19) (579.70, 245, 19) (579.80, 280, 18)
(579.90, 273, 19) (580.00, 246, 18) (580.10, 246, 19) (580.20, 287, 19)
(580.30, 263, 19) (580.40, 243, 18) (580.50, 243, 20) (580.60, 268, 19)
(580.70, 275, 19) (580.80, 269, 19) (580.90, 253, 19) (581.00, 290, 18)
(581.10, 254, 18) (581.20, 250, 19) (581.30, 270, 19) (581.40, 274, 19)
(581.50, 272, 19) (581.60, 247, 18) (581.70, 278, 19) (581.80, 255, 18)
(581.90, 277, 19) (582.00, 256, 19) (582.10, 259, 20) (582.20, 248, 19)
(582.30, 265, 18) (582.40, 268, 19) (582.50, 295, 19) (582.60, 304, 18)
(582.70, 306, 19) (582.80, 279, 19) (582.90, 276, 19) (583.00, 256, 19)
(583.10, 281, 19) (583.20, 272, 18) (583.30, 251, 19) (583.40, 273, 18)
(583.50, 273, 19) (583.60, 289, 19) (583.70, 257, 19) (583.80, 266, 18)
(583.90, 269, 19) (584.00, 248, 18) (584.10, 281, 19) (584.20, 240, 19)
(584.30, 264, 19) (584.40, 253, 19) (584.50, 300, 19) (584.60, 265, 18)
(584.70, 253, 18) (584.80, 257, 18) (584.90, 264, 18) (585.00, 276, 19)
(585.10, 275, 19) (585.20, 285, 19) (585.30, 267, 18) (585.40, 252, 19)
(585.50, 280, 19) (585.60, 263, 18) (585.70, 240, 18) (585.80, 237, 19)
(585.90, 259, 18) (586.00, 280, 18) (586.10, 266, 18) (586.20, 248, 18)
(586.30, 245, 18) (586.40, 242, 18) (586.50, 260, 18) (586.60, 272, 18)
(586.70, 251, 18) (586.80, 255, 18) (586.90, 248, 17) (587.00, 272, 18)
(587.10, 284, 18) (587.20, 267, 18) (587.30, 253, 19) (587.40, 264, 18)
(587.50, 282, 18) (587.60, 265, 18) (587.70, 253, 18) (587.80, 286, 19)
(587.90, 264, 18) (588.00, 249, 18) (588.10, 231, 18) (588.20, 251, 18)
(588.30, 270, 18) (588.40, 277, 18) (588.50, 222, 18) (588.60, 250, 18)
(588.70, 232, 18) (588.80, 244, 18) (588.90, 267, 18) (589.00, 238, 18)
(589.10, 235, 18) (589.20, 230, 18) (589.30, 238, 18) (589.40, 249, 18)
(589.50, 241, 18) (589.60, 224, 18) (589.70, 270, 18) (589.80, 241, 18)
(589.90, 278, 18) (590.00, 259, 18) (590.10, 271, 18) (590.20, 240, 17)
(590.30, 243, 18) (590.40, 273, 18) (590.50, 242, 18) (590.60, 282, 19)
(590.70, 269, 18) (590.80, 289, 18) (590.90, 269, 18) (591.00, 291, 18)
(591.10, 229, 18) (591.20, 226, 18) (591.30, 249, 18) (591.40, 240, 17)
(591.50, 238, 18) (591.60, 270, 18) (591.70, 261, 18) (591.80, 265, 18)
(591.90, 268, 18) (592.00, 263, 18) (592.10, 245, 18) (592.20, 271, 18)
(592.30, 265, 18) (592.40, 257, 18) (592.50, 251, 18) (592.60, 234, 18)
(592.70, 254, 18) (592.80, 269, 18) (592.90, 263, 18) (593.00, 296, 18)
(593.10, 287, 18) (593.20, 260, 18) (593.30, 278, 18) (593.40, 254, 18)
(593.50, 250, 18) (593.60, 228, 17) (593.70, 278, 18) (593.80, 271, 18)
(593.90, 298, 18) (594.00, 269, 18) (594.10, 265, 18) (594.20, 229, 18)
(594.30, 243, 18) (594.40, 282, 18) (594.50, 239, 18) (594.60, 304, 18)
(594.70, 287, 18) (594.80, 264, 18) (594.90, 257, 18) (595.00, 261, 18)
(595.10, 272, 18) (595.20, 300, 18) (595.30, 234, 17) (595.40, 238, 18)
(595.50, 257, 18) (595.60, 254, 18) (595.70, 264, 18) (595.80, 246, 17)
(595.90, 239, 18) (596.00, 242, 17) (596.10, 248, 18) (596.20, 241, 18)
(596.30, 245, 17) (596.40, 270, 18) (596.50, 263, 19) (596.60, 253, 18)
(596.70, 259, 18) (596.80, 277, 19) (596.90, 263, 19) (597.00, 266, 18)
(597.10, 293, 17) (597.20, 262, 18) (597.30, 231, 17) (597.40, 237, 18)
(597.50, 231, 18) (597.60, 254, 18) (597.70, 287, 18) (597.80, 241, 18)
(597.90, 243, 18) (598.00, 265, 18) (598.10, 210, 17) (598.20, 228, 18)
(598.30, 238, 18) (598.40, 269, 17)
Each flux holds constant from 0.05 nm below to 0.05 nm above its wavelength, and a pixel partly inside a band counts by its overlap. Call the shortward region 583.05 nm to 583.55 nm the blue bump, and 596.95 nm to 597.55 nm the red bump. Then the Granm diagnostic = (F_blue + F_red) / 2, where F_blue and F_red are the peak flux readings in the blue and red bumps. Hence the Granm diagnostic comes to 287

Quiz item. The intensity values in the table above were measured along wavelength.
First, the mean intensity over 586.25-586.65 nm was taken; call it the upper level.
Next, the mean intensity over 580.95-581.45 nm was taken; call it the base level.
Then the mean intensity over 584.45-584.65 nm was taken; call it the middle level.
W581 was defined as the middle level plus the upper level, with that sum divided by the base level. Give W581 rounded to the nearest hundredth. 2.01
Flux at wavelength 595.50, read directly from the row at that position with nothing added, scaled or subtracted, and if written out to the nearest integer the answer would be 257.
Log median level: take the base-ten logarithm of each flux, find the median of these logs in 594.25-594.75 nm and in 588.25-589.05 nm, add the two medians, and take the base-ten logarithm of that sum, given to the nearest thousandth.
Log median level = 0.685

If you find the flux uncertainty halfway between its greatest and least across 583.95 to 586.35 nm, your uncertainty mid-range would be 18.5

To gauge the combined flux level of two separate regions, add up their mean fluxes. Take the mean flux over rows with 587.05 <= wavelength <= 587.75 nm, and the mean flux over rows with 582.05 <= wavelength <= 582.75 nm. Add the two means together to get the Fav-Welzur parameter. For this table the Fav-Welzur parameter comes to 545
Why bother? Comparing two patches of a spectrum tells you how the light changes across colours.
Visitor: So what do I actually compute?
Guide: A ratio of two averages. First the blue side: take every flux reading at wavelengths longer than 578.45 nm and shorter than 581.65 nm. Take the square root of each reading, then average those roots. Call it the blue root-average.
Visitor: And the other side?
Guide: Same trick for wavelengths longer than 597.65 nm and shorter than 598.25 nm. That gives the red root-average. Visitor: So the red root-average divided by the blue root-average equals 0.96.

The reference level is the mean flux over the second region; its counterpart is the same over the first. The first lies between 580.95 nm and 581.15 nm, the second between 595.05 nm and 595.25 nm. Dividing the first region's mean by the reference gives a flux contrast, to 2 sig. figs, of 0.95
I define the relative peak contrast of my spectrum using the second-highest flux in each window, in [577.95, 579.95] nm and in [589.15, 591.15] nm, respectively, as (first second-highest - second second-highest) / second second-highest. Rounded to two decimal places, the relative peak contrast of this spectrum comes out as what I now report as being 0.03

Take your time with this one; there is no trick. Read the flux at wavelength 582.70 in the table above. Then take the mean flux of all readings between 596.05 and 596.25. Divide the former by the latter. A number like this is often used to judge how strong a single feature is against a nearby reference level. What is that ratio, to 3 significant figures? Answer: 1.25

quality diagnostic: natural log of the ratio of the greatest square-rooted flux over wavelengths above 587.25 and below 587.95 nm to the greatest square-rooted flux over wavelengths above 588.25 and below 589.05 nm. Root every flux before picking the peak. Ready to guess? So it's 0.02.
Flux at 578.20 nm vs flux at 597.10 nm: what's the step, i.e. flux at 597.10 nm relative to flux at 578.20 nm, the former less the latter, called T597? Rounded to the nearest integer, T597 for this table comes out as 22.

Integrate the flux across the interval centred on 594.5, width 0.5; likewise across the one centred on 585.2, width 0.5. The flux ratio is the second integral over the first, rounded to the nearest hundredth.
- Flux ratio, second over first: 1.00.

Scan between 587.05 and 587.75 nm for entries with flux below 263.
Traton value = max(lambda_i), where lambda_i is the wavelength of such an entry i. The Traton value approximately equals 587.70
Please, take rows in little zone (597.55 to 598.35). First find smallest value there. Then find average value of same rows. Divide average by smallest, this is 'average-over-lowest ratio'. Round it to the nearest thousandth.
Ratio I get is 1.170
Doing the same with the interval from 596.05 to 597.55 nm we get 1.108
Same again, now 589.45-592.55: 1.149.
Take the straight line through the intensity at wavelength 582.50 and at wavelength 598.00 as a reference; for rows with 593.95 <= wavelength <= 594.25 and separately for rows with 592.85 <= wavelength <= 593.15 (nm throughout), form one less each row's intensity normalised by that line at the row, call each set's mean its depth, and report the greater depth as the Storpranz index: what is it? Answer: 0.067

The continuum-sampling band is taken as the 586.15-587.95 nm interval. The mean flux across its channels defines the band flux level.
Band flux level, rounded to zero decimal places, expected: 262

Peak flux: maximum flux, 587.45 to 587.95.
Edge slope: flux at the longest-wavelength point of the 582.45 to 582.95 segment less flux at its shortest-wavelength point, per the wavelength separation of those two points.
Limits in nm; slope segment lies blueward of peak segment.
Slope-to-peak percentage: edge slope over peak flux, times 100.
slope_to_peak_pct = -17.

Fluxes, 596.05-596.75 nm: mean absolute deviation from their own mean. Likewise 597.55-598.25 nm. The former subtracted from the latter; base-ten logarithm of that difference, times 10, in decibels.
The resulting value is 10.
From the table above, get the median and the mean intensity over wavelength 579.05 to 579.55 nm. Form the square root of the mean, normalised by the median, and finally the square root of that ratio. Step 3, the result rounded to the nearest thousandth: 0.246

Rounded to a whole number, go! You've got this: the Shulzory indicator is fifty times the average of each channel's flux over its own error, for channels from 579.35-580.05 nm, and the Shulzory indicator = 706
